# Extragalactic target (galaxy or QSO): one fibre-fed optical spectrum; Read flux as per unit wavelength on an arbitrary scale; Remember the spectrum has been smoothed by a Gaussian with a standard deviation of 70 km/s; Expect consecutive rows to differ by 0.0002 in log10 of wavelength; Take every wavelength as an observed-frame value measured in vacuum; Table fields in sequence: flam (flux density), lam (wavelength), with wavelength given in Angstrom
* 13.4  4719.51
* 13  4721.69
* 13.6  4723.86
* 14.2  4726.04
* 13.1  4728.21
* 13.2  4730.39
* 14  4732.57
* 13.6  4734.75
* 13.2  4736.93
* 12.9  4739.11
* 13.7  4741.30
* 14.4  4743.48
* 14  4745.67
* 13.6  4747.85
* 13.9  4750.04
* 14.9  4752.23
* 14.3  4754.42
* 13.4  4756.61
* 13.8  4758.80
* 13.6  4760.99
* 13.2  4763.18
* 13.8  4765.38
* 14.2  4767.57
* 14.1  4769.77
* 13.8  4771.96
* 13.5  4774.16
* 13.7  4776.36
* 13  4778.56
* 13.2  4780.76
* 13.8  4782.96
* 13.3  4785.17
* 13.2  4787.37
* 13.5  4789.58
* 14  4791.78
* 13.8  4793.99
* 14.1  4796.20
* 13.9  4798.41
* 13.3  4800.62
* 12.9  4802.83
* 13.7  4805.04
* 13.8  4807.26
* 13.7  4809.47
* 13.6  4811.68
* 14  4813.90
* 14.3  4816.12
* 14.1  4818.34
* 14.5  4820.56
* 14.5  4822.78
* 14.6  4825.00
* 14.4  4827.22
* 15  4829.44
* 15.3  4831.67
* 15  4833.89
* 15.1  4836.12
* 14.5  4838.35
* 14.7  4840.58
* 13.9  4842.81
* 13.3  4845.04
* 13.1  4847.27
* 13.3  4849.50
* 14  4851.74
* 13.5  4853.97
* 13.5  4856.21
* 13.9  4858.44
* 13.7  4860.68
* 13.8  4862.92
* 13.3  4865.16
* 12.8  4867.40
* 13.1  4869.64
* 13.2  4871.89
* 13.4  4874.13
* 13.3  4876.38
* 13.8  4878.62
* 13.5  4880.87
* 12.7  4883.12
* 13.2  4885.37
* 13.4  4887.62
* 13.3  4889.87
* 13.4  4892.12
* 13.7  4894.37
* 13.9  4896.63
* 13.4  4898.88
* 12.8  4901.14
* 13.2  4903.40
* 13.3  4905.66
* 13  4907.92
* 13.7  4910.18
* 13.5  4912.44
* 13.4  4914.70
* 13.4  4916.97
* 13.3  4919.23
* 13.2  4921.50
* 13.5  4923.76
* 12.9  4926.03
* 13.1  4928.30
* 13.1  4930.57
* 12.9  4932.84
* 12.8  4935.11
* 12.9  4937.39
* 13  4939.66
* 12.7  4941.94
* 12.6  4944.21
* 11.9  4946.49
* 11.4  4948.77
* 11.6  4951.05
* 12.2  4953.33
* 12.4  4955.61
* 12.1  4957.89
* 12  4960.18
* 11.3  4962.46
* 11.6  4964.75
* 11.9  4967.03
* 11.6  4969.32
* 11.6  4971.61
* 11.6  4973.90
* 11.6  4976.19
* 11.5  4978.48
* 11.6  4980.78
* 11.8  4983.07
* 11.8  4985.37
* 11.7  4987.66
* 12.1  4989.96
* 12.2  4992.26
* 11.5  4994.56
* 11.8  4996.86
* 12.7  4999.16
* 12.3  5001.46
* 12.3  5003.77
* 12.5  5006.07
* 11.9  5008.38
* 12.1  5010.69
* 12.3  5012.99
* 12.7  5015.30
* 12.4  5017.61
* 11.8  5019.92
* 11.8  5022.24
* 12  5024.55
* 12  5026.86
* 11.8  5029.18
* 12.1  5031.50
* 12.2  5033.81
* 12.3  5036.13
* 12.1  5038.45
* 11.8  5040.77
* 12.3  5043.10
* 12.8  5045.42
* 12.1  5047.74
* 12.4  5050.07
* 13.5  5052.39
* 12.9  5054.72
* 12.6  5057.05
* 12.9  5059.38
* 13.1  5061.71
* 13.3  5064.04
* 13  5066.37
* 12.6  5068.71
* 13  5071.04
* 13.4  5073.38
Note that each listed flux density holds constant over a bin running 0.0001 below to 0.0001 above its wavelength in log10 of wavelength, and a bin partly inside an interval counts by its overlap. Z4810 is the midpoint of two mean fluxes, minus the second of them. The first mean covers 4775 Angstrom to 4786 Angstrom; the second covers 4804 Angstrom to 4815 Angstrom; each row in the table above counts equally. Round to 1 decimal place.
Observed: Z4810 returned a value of -0.2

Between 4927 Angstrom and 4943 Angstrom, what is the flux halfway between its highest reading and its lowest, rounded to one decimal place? 12.9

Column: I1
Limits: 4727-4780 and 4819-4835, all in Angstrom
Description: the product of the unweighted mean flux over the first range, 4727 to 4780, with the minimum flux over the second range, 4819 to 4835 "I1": 197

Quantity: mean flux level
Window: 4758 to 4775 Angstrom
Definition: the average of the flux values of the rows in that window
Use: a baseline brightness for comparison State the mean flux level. 13.8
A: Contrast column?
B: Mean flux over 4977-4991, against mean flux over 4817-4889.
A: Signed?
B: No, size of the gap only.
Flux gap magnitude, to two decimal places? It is 2.11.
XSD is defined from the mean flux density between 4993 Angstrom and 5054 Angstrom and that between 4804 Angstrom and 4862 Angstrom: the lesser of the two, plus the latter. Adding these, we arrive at 26.3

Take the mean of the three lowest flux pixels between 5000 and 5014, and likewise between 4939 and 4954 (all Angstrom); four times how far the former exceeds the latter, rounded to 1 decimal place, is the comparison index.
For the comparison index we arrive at 1.9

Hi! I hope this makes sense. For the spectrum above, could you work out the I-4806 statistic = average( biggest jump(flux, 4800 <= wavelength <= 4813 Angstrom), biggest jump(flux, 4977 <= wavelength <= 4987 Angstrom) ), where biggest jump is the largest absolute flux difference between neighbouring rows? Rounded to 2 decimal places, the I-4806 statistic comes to 0.50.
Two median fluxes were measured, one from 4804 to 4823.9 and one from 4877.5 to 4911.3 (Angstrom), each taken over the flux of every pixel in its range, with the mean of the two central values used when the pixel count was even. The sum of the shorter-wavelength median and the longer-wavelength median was 27.4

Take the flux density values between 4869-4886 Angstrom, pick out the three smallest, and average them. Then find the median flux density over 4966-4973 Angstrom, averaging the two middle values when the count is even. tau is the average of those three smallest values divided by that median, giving 1.12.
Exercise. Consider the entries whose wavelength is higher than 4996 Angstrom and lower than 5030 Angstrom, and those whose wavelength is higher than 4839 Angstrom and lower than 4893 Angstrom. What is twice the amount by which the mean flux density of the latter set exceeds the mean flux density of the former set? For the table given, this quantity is 2.6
